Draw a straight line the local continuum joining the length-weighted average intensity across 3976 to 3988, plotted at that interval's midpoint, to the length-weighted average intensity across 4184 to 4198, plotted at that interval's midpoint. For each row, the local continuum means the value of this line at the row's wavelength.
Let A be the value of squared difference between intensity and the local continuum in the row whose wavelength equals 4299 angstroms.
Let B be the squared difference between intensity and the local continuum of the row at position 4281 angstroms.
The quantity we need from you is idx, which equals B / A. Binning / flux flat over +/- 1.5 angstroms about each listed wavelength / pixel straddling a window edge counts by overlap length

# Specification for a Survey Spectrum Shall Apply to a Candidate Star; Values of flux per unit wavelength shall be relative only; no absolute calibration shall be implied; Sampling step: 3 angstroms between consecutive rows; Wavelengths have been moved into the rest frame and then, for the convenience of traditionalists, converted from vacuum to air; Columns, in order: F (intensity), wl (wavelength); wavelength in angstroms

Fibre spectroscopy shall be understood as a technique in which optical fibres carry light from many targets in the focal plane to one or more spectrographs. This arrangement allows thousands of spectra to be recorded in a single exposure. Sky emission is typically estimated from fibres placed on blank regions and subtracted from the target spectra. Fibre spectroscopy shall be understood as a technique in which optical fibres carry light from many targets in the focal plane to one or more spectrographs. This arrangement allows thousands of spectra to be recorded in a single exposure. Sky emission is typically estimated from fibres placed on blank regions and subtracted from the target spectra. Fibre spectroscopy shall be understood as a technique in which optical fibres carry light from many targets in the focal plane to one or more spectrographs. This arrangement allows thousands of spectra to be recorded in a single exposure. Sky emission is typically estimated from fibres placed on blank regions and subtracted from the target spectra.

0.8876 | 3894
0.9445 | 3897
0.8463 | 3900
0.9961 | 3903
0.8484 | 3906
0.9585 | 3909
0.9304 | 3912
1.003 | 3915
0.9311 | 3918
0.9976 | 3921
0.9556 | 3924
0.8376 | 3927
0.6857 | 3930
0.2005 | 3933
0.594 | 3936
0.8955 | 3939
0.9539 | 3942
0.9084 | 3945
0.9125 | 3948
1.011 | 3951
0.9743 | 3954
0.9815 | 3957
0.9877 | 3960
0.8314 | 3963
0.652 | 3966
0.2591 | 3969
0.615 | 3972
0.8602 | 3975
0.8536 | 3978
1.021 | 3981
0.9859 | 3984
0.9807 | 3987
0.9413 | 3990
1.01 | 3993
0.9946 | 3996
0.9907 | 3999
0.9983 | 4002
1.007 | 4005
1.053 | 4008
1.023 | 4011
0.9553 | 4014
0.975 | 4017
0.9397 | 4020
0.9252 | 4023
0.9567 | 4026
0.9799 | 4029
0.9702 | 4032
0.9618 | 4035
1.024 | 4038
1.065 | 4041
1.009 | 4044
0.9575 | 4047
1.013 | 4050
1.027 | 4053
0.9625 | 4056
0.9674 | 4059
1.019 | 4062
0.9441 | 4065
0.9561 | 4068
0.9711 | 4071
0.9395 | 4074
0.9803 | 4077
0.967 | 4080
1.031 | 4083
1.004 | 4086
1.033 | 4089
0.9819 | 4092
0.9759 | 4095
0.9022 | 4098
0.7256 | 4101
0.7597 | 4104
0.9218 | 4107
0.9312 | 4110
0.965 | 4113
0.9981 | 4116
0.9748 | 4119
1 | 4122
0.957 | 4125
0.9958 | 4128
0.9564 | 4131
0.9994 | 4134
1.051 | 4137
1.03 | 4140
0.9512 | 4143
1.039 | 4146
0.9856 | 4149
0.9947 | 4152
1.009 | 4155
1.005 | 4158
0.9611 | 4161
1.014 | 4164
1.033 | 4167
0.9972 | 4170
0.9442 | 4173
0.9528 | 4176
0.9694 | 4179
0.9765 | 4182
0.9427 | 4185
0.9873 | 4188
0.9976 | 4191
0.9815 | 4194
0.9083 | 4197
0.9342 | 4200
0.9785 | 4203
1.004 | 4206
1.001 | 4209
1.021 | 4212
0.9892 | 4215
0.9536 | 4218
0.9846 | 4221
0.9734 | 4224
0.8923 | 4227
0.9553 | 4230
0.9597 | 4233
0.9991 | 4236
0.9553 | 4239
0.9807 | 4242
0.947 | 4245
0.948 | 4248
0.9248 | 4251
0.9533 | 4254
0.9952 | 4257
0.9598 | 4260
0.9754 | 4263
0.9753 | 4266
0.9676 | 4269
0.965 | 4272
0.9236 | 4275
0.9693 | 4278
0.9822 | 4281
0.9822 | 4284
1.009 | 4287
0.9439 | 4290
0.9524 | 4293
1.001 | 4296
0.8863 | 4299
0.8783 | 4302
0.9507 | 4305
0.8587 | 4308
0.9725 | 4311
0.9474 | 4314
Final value 0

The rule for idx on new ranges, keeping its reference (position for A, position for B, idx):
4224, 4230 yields 6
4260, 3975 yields 90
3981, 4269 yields 0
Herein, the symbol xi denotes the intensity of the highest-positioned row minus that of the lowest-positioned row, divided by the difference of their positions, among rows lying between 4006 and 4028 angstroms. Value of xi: -0.005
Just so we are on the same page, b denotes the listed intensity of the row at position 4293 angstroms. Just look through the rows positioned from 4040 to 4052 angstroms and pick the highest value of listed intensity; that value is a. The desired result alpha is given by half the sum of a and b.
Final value 1.01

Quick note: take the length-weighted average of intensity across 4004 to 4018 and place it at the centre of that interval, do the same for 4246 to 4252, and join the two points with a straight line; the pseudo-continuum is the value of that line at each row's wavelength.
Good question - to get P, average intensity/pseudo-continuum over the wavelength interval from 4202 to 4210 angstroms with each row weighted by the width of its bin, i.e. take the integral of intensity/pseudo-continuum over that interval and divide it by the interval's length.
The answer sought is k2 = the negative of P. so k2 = -1.05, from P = 1.05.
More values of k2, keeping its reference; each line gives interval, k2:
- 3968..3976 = -0.57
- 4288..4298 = -1.04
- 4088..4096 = -1.01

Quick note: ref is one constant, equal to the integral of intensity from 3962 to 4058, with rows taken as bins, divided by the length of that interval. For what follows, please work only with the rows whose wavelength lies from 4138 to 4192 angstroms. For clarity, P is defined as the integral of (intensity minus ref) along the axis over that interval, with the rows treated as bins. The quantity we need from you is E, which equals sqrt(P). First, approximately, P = 3.1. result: 1.753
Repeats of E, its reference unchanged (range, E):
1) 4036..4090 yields 1.803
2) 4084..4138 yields 1.032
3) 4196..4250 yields 1.357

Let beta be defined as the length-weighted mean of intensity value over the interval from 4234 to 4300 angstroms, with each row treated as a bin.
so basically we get 0.96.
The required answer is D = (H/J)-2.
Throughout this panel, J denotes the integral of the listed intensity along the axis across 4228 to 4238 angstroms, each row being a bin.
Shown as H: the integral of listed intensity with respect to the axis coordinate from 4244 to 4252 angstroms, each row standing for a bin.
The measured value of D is -1.2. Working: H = 7.5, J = 9.7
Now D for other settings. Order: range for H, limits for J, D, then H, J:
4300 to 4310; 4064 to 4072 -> -0.8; 9.0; 7.7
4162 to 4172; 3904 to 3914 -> -0.9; 10.1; 9.2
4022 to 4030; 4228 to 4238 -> -1.2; 7.6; 9.7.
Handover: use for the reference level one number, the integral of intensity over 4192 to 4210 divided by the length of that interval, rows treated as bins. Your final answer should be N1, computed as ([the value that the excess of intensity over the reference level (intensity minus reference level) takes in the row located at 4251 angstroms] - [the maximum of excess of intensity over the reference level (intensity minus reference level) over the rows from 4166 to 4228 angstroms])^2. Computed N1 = 0.0117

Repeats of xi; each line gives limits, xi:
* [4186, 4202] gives -0.004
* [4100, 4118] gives 0.018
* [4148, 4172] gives 0.001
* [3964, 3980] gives 0.017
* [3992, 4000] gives -0.003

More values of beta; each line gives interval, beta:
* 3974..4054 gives 0.98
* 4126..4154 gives 1.00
